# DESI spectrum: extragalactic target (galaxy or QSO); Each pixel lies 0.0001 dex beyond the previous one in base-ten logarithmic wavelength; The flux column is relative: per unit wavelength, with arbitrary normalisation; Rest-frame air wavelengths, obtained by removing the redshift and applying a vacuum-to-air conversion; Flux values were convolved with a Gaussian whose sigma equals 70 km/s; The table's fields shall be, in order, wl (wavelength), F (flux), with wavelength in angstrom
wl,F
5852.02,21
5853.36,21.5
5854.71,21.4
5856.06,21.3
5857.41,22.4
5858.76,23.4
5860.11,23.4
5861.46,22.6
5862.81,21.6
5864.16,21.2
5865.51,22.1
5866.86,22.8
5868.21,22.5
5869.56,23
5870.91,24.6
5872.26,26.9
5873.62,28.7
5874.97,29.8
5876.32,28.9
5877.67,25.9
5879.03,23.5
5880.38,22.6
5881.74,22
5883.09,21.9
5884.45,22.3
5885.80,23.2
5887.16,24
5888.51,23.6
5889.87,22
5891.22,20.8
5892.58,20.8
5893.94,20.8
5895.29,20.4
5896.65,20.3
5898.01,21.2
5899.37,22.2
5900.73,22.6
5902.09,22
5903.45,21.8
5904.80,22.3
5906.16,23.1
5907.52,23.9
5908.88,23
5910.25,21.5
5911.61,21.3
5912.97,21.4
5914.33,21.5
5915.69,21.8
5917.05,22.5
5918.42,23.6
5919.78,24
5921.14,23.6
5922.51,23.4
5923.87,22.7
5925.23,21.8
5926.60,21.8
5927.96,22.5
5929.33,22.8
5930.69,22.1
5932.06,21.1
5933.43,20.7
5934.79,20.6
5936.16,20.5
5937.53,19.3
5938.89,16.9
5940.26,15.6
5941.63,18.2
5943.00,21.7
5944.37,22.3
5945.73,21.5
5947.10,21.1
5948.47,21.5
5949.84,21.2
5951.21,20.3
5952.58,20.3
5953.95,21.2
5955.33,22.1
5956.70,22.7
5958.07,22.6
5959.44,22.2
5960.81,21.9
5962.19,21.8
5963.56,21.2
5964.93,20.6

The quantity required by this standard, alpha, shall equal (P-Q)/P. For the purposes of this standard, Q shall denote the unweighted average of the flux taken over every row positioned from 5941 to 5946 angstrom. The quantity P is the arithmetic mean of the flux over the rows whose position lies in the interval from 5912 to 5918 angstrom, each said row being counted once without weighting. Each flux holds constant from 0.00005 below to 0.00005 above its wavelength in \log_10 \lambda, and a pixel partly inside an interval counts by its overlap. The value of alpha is 0.04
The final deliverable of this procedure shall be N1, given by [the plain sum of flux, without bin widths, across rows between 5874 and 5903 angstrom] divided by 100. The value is 4.81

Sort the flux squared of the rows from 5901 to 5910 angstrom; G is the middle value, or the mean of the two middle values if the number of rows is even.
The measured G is 513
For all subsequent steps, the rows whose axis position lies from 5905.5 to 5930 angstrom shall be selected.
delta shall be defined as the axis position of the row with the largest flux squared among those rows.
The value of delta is 5919.78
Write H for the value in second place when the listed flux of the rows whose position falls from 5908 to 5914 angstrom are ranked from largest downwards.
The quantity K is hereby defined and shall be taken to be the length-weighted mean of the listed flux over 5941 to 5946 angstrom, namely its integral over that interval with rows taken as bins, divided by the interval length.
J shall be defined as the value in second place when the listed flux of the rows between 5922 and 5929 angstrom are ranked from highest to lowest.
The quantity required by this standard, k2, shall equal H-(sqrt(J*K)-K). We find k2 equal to 20.6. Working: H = 21.5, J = 22.7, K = 20.93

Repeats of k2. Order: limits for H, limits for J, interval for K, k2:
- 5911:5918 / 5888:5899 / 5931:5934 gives 21.3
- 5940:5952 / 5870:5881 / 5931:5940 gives 17.6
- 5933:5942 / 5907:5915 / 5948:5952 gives 19.6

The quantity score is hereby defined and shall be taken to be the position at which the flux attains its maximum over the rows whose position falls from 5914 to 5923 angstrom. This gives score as 5919.78 angstrom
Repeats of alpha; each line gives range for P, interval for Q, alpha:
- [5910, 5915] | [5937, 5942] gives 0.18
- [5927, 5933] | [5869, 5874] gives -0.17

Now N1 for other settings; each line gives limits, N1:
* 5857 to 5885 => 5.02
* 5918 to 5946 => 4.47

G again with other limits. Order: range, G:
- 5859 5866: 488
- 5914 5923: 548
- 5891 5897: 433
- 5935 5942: 331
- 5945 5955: 449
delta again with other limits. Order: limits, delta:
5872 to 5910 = 5874.97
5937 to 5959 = 5956.70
